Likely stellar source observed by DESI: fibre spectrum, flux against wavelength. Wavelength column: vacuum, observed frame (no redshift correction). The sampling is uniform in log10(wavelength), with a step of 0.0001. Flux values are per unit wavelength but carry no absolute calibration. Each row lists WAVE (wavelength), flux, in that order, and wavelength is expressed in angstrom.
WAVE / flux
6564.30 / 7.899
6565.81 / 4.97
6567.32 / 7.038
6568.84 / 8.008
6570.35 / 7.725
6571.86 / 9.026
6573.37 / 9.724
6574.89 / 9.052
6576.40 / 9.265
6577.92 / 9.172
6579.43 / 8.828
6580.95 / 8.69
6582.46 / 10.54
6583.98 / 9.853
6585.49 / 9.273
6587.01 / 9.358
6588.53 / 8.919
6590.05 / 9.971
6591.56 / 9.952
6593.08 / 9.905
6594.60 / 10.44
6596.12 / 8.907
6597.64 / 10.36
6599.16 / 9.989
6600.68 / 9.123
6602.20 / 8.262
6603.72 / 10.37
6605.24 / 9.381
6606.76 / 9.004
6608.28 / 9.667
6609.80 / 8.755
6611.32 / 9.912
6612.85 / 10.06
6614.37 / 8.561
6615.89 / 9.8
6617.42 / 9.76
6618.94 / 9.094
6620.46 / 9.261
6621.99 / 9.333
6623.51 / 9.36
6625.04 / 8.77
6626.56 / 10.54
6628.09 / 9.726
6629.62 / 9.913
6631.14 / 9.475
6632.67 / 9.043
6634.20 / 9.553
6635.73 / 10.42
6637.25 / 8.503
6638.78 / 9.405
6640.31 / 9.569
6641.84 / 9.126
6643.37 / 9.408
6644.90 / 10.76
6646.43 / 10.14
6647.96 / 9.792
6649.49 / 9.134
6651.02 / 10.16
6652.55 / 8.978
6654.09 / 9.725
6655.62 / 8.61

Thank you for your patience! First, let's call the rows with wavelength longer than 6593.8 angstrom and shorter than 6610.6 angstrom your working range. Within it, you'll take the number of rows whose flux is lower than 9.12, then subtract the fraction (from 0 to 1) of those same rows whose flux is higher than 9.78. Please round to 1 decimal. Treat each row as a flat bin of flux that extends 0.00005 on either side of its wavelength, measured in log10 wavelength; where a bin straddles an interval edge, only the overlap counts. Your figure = 3.6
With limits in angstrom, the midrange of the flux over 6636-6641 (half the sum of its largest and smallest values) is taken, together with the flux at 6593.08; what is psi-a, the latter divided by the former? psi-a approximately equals 1.10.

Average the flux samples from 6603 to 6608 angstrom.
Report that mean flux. 9.6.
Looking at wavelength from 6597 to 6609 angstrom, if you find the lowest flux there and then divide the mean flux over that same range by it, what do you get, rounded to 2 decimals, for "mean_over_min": 1.15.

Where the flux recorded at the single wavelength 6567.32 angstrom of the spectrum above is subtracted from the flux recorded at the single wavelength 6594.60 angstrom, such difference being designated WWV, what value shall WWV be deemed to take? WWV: 3.4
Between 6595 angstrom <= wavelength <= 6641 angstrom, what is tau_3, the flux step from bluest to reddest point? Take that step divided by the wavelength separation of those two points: 0.015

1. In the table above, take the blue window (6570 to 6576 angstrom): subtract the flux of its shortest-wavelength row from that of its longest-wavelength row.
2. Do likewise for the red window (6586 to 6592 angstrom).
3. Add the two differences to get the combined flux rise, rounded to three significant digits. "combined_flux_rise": 1.92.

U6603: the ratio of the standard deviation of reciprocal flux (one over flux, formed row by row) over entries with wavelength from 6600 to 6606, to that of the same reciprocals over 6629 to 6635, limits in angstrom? 2.5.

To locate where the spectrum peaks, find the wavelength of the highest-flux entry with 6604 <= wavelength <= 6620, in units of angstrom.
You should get 6612.85 angstrom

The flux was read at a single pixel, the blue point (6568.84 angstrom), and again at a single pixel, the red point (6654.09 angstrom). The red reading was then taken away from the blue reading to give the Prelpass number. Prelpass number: -1.7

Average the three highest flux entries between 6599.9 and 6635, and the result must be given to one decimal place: 10.3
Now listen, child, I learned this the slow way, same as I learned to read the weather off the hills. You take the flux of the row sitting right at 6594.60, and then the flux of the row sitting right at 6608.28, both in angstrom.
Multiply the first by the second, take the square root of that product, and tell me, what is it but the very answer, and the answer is 10.0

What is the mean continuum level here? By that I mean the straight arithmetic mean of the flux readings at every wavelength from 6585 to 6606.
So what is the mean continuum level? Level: 9.59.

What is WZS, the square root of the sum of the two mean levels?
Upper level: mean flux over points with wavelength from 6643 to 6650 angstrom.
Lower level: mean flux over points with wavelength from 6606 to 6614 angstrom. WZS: 4.40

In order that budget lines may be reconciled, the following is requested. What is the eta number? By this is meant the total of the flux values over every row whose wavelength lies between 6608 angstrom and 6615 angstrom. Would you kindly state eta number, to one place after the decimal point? 47.0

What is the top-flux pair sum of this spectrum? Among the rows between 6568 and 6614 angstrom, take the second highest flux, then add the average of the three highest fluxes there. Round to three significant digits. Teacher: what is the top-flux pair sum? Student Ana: 20.9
